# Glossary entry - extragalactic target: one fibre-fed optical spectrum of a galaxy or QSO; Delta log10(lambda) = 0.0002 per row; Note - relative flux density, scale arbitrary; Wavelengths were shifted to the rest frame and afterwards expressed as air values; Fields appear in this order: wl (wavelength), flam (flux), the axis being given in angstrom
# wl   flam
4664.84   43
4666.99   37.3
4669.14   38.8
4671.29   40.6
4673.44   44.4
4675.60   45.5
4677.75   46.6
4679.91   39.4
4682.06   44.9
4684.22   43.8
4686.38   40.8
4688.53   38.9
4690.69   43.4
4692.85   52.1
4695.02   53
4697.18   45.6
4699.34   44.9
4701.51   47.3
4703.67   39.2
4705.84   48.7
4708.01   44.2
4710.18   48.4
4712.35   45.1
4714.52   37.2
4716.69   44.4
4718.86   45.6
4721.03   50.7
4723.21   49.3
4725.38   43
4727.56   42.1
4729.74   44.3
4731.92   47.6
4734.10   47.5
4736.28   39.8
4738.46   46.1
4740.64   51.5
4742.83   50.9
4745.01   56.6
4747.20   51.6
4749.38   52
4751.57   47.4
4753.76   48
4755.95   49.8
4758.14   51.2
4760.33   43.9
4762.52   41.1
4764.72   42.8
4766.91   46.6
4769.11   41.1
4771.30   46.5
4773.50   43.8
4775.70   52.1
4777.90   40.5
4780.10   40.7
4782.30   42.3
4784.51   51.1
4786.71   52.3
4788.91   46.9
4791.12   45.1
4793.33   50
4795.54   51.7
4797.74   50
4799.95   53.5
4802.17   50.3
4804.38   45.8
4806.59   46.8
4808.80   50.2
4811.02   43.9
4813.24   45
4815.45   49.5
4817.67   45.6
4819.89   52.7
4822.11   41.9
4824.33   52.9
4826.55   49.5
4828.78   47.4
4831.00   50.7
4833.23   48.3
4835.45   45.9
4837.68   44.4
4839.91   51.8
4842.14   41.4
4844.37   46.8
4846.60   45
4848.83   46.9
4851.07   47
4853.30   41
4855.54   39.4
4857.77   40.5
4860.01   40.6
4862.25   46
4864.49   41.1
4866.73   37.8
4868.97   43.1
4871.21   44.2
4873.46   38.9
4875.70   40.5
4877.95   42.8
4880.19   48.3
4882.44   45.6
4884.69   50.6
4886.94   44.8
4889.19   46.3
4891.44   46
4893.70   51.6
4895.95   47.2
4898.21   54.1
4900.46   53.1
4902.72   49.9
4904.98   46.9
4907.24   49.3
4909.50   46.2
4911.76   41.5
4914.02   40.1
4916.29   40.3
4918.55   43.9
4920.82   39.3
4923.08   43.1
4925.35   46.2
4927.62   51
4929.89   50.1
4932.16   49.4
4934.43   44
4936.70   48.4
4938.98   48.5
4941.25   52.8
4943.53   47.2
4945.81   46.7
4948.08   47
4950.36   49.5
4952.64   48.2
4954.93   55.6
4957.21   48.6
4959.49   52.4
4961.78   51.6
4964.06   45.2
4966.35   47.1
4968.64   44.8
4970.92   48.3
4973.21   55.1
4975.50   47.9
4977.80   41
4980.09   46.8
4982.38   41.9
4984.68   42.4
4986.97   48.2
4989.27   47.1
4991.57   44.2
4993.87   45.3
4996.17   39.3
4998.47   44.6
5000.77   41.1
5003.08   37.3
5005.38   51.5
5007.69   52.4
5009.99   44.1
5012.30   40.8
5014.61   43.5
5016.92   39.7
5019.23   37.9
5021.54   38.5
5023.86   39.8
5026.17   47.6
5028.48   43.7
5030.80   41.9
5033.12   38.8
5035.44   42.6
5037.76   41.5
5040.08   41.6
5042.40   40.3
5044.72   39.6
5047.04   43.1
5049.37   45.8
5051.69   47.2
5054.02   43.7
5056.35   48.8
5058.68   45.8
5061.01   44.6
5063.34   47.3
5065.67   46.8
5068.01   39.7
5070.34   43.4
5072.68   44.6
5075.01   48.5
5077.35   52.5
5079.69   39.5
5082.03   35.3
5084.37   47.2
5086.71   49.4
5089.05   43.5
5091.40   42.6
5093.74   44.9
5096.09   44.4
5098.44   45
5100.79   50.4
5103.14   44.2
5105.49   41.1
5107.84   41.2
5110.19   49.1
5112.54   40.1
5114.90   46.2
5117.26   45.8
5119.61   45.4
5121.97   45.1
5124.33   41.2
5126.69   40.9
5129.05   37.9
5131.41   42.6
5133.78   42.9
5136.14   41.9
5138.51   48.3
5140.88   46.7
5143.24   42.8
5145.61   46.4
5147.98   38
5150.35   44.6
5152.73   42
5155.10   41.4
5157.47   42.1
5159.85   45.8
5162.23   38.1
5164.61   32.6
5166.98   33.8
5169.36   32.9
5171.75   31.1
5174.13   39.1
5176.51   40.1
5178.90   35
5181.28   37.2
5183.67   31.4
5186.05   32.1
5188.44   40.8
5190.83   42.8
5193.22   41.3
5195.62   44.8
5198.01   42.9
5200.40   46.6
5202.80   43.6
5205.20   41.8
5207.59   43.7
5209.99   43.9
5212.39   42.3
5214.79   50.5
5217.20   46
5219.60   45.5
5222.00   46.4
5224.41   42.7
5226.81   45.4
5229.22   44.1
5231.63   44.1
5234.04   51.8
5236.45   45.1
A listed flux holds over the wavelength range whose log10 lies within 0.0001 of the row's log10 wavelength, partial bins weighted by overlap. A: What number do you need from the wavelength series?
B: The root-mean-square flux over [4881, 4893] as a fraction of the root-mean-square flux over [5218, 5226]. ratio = 1.04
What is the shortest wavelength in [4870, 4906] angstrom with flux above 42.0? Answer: 4871.21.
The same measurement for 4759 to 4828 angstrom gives 4760.33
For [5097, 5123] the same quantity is 5098.44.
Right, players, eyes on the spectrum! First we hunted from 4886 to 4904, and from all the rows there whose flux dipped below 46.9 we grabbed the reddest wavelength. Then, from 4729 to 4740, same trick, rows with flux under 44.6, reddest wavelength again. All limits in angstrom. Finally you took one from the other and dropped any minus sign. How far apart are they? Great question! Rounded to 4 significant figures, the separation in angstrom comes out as 155.2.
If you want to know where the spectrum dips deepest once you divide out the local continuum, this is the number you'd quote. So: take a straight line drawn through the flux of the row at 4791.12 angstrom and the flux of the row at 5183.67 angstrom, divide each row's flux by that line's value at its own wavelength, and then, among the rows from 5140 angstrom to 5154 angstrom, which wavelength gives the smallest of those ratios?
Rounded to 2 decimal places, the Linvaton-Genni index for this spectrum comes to 5147.98 angstrom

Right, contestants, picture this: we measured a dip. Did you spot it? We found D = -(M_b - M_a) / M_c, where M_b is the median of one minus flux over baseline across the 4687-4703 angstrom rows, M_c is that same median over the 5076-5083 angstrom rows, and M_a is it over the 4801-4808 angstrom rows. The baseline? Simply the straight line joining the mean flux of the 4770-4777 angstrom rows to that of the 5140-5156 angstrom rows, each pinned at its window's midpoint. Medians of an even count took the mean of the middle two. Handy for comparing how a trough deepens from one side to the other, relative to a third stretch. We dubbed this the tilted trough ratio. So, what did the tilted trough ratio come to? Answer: -0.5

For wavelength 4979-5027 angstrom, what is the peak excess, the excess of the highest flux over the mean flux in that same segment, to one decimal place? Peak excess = 8.9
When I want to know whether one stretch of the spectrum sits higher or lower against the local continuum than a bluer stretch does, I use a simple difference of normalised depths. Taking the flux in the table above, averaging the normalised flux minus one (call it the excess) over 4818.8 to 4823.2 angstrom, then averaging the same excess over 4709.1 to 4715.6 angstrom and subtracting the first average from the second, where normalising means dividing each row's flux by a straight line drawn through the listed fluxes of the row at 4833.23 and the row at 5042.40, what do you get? -0.15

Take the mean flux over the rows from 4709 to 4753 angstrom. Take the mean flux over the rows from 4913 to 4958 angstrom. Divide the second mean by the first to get 0.999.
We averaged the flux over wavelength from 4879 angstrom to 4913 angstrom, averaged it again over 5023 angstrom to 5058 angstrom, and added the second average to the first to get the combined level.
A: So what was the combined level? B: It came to 91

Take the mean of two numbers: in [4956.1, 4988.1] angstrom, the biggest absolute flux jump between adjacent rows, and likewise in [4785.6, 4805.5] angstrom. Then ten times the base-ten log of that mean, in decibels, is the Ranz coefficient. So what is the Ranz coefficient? 8.0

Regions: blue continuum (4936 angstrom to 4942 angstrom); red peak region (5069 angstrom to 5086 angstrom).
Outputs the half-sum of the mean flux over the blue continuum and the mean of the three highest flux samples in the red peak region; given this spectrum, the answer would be 49.6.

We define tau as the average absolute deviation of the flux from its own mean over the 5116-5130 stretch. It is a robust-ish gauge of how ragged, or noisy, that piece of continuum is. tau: 2.7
